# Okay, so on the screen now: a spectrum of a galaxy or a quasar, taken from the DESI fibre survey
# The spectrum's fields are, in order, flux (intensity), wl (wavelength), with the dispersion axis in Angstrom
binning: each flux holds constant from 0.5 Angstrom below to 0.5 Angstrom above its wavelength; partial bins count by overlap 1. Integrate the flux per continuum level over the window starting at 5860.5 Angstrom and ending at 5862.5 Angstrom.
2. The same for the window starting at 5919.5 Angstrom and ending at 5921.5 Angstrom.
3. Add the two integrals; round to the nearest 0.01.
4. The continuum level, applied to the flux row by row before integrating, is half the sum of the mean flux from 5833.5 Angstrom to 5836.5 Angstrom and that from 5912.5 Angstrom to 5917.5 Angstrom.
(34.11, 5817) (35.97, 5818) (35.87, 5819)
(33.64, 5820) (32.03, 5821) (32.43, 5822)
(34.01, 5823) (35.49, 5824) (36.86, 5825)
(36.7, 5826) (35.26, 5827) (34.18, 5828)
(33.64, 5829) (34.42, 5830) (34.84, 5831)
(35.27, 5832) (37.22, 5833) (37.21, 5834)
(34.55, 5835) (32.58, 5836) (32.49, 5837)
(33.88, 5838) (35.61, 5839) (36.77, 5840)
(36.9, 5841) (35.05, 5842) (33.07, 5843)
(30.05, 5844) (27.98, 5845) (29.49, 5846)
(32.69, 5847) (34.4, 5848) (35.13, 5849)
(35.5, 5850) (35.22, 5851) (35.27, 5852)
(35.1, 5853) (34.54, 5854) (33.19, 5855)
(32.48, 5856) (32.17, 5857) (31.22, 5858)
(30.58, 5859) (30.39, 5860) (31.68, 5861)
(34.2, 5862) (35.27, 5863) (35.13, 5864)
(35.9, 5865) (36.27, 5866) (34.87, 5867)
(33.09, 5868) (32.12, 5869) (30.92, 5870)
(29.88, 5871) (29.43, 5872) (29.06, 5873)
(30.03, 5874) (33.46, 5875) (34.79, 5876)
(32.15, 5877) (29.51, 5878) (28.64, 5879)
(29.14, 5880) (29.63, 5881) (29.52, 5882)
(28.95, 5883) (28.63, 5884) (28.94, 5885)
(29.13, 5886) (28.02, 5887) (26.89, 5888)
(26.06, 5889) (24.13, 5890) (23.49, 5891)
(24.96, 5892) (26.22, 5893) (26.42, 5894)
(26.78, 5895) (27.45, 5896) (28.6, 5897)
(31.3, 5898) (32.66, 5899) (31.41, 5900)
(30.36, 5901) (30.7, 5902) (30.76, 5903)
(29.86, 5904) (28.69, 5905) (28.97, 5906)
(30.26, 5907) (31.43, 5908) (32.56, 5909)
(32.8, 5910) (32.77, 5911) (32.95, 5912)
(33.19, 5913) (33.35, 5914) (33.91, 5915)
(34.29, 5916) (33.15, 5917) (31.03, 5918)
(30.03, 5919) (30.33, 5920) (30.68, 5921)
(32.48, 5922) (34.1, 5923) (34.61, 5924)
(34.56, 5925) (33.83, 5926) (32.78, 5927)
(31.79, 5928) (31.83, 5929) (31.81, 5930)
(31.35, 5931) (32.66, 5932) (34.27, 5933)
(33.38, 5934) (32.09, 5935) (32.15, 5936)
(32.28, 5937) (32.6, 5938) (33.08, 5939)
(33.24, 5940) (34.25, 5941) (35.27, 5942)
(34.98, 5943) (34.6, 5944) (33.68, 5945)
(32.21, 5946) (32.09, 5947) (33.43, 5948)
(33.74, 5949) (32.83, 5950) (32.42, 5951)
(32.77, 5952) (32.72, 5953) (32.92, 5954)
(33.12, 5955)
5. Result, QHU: 3.71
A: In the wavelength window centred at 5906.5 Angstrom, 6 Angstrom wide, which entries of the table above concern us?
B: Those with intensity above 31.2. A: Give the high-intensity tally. 2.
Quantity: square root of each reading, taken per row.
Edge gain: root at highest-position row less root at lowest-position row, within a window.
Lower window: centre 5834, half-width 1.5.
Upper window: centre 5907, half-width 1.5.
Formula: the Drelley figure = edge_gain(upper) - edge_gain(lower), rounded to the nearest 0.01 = 0.45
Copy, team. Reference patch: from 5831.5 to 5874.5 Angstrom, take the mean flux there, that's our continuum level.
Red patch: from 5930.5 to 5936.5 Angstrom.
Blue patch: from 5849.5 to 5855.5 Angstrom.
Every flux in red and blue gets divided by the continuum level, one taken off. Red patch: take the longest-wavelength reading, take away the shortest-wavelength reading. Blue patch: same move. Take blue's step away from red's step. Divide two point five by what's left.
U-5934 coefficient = 27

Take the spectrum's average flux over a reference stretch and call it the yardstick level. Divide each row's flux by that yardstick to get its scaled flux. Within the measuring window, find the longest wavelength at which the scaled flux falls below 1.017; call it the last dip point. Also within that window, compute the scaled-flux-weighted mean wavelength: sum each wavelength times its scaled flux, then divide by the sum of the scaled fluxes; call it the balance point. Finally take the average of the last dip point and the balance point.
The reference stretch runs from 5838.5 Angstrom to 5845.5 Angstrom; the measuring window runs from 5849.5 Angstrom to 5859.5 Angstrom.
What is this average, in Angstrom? 5856.7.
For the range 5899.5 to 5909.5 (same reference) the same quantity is 5906.8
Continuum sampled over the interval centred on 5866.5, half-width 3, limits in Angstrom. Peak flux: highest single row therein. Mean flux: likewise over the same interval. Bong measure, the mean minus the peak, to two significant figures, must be -1.7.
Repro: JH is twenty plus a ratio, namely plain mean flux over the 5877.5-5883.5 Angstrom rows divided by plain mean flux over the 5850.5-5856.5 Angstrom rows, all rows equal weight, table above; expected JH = 20.9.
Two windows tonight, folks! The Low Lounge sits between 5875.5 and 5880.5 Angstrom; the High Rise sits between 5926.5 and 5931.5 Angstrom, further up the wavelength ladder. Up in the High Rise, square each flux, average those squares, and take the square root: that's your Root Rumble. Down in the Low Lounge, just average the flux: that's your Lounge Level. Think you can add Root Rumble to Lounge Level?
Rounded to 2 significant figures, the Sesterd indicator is 63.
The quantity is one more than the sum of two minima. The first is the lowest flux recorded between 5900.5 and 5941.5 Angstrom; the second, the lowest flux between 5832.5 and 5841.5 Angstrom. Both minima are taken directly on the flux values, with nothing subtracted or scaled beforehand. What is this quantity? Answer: 62.2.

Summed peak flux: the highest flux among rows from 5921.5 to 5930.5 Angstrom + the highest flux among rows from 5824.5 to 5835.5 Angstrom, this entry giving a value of 71.8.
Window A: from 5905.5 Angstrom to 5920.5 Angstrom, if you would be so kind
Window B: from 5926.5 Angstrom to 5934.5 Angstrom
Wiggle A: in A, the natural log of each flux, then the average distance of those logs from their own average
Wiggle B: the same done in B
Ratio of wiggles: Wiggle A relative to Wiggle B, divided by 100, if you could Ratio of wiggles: 0.018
